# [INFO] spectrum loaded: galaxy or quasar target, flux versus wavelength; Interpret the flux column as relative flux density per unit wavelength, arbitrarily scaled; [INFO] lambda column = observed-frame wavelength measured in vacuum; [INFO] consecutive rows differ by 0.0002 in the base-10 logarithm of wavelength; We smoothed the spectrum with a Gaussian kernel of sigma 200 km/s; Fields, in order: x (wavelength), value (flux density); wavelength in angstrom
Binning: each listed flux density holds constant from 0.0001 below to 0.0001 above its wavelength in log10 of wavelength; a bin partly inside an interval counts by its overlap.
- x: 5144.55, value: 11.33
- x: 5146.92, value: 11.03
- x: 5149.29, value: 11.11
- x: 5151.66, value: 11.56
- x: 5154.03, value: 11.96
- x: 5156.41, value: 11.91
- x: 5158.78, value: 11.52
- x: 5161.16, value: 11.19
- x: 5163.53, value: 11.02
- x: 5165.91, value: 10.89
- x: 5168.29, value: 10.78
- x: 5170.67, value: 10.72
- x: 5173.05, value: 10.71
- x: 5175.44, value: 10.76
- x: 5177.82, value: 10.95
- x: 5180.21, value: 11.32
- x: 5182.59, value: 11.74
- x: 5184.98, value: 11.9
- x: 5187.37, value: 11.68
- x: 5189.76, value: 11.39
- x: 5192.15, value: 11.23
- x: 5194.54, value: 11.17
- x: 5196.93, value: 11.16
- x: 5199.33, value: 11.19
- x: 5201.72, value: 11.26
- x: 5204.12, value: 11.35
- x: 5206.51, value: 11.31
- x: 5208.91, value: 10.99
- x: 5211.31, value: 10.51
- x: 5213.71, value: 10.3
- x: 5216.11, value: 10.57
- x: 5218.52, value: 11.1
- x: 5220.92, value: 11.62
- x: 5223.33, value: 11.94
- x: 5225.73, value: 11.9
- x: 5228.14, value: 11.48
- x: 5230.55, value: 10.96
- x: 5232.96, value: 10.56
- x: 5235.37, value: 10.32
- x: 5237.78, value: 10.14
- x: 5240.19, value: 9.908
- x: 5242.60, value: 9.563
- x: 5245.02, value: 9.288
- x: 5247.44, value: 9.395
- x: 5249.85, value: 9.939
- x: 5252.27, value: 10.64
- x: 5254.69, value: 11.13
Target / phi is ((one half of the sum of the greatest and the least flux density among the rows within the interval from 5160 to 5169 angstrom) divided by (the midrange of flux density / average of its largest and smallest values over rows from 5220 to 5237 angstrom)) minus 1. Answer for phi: -0.013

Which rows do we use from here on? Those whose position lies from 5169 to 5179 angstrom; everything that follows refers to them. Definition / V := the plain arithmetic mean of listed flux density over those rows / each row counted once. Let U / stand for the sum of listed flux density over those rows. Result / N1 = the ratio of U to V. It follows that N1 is 4.0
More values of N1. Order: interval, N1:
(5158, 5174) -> 7.0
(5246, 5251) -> 2.0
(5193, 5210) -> 7.0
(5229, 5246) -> 7.0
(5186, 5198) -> 5.0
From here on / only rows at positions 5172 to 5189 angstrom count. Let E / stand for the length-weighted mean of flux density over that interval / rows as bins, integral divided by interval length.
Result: 11.3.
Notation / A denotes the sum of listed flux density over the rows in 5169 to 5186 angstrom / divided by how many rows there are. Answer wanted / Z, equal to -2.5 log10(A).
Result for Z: -2.62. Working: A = 11.2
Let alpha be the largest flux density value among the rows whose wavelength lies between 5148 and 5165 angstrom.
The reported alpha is 11.96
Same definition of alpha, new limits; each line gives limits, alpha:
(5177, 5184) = 11.74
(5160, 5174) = 11.19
